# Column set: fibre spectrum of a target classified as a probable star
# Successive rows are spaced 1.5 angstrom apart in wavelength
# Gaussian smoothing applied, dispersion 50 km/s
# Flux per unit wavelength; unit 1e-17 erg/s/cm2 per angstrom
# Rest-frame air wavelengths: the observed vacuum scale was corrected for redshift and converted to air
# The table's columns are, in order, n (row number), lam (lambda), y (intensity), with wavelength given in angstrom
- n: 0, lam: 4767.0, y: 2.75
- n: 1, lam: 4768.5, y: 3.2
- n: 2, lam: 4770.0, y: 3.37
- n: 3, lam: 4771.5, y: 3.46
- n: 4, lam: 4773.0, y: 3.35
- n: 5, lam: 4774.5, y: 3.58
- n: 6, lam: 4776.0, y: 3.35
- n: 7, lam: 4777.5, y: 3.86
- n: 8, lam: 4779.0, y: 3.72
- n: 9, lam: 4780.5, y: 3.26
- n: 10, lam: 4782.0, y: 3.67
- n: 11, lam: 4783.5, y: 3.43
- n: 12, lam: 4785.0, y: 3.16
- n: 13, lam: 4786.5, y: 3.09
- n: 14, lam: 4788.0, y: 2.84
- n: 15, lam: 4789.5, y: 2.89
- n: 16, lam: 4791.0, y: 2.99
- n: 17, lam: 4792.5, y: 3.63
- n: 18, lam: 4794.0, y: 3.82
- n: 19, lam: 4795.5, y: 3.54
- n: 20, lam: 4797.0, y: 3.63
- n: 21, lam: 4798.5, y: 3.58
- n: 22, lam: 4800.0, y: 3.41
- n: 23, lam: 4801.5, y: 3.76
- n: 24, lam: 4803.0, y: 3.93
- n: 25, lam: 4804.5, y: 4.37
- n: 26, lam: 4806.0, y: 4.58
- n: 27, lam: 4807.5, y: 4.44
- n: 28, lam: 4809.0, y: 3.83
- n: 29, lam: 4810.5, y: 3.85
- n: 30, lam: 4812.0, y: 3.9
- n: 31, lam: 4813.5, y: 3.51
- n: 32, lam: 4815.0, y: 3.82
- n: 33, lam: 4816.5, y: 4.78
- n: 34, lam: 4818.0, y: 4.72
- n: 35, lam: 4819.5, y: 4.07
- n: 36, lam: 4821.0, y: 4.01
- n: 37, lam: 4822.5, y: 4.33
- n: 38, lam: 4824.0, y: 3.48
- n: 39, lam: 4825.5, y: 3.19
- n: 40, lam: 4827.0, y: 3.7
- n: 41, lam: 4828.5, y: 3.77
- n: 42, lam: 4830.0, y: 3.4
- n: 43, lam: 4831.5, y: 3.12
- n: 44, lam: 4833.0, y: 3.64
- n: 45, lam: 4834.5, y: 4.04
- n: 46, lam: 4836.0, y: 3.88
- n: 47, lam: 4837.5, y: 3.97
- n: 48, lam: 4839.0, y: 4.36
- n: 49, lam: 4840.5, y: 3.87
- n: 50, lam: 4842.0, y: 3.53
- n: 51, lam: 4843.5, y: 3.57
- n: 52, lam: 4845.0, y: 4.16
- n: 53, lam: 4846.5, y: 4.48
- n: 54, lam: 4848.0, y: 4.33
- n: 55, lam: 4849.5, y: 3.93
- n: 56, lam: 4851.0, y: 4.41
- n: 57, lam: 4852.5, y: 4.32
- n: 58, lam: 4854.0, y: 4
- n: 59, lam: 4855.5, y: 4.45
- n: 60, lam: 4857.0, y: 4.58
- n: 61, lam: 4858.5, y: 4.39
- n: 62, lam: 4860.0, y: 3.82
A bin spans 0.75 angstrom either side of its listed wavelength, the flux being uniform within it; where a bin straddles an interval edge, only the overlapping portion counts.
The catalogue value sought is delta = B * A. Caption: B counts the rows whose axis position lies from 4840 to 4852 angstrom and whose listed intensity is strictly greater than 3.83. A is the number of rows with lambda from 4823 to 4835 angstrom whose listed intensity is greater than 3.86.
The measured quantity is 6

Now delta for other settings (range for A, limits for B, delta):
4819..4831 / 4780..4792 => 0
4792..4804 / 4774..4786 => 1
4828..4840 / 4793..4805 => 8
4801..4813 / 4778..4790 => 0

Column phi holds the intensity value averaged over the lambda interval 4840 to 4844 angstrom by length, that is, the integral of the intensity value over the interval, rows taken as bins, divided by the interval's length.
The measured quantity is 3.6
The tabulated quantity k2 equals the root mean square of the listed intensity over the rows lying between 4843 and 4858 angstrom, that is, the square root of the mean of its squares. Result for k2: 4.2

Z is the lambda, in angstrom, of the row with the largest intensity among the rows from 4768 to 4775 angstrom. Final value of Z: 4774.5 angstrom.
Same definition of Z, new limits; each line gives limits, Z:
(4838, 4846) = 4839.0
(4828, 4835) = 4834.5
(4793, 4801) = 4794.0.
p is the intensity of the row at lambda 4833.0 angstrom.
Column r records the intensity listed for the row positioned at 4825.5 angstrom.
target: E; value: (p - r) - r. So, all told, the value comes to -2.7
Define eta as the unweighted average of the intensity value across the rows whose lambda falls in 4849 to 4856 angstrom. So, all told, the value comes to 4.2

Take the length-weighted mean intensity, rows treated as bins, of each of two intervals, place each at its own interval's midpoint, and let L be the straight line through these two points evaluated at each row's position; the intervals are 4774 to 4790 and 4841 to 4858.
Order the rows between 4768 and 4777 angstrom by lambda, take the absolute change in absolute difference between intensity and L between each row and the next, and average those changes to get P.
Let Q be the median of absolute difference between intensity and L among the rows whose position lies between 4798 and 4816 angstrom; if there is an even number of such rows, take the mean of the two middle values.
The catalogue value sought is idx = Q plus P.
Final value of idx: 0.34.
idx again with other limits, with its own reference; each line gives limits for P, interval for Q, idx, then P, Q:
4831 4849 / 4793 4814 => 0.42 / 0.24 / 0.18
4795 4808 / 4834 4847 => 0.33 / 0.15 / 0.18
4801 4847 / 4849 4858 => 0.49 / 0.27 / 0.22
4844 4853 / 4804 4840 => 0.42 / 0.12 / 0.30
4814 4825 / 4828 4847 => 0.69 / 0.36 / 0.32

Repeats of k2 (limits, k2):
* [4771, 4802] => 3.4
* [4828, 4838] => 3.7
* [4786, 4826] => 3.8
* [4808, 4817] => 4.0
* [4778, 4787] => 3.4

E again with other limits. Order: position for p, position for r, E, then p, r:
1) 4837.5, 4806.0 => -5.2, 3.97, 4.58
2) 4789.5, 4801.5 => -4.6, 2.89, 3.76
